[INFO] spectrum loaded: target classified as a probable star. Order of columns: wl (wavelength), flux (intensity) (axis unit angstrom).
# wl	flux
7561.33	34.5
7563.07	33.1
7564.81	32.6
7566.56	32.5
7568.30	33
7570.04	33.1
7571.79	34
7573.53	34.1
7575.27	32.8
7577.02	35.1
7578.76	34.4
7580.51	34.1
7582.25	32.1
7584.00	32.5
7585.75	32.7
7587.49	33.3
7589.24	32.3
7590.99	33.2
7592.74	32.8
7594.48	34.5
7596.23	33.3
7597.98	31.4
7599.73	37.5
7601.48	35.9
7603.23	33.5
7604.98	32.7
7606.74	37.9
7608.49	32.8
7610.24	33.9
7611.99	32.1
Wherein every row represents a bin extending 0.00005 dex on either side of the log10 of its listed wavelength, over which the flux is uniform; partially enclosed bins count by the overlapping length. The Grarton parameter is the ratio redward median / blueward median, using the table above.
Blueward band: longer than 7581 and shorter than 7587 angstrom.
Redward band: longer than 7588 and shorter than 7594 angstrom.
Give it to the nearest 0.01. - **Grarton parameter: 1.01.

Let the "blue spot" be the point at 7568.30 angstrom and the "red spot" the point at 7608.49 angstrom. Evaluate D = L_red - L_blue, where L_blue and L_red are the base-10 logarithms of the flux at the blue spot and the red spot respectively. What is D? 0.00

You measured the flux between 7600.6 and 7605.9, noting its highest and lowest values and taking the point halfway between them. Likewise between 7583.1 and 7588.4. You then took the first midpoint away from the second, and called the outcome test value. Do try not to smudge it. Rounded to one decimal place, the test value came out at -1.4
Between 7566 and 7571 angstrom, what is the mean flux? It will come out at 32.9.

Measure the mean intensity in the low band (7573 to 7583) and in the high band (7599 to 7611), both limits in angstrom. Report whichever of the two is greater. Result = 34.9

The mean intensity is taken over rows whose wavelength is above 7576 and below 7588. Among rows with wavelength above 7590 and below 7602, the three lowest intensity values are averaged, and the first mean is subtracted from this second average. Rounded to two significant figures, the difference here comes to -0.99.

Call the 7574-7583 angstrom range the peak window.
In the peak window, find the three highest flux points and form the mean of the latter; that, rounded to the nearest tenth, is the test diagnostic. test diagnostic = 34.5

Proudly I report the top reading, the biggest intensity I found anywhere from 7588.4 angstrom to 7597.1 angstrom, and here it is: 34.5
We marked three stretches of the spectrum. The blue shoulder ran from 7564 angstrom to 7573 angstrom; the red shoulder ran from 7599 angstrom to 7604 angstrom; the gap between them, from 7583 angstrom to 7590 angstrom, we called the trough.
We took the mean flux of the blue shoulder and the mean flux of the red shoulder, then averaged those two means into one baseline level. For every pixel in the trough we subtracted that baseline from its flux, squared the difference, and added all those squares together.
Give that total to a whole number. 11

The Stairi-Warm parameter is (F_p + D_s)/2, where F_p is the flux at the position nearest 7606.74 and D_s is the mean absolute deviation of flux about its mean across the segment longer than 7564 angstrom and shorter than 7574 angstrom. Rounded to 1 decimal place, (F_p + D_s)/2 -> 19.2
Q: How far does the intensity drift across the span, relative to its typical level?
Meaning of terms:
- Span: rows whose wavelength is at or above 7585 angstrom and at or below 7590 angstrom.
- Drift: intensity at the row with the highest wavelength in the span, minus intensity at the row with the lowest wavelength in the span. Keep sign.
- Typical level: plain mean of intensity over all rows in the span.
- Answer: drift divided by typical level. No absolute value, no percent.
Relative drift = -0.01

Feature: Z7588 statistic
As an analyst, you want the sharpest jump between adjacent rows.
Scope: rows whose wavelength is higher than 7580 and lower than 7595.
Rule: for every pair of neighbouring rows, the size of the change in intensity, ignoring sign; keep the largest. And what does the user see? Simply 2.0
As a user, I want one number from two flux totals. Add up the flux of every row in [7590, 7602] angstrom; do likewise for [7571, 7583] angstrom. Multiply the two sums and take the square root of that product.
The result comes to 238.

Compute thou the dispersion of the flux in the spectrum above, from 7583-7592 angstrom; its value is 0.4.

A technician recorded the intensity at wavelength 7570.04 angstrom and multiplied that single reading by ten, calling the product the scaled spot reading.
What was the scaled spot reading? 331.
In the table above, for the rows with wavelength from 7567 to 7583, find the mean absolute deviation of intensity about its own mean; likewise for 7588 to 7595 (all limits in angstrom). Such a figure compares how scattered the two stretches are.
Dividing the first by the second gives 1.2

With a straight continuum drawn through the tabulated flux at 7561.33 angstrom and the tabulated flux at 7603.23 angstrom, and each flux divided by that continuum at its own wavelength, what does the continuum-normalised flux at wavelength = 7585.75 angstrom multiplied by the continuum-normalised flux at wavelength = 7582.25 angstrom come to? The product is 0.91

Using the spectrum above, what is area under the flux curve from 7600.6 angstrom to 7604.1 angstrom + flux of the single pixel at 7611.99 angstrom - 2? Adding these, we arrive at 152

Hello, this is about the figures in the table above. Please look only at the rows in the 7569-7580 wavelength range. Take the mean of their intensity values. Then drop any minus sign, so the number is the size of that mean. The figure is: 33.9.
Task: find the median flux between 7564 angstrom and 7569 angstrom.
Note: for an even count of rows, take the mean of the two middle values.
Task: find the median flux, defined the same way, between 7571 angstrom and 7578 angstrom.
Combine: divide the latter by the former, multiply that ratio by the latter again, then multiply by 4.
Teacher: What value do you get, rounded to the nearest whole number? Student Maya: 142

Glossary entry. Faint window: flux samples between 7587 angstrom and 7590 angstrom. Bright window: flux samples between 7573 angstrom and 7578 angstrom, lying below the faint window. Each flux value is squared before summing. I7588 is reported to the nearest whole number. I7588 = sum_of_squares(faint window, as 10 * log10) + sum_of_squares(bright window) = 3504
